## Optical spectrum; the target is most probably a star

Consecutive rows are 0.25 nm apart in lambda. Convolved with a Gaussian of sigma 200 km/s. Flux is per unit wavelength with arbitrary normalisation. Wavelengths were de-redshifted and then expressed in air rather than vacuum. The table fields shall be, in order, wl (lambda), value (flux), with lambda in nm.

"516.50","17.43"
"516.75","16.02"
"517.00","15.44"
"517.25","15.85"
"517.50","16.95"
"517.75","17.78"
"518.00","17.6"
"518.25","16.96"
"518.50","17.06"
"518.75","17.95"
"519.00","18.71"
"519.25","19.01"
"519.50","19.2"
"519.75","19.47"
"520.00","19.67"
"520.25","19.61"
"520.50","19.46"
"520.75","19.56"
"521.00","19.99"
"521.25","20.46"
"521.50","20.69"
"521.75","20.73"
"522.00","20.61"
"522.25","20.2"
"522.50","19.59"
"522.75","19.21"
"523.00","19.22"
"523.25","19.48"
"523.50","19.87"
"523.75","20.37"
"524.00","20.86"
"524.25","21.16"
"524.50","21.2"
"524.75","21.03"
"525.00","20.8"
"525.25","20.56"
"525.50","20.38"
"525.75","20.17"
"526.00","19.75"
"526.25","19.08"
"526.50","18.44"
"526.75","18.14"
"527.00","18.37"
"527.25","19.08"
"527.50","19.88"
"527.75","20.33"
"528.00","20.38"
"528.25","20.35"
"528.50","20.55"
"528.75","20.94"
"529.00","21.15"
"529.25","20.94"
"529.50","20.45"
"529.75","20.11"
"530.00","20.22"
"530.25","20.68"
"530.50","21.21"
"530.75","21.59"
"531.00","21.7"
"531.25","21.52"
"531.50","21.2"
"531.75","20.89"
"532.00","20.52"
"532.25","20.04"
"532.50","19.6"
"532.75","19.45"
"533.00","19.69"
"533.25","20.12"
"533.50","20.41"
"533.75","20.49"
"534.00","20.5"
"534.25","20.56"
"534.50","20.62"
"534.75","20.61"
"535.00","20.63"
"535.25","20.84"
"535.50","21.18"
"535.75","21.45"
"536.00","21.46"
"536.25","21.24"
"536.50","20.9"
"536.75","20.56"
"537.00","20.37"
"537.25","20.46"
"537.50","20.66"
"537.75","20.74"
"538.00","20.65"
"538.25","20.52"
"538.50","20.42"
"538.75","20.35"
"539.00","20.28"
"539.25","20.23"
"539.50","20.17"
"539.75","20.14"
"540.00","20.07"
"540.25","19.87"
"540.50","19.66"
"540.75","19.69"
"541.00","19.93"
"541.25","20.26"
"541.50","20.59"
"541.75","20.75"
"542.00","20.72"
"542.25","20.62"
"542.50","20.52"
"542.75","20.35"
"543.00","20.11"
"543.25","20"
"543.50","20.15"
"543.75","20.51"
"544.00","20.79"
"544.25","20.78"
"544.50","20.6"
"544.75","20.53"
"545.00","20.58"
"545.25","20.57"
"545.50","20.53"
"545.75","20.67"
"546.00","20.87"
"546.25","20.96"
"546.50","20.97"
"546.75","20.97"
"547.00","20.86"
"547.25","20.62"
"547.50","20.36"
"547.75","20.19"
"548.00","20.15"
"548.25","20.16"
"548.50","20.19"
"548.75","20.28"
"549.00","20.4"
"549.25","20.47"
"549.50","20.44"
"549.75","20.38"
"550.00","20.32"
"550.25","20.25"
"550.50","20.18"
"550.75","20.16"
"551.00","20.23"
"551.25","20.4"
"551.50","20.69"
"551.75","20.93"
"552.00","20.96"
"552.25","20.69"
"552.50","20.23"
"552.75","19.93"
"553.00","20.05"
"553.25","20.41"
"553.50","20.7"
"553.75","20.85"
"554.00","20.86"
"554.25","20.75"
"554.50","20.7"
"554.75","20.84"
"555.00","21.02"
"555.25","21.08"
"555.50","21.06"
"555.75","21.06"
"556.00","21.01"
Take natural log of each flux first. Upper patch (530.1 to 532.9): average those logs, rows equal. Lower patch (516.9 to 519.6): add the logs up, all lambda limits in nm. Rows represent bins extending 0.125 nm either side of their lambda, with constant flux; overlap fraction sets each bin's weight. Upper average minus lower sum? -28.4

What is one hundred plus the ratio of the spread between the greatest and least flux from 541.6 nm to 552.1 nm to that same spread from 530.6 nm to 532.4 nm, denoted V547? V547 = 101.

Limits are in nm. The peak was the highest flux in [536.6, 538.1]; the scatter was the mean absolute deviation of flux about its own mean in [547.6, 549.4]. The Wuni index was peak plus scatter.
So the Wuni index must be 20.8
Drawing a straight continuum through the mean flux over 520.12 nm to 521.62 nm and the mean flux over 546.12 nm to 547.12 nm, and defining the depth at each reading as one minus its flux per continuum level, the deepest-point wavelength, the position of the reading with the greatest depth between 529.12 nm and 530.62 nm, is 529.75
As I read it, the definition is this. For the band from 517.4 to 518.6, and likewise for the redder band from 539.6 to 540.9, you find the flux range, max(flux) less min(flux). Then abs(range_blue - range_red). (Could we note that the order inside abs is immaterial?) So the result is 0.35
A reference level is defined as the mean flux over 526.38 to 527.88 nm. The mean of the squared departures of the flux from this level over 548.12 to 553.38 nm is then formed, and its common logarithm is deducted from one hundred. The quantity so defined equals 99.7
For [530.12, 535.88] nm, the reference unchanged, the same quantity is 99.5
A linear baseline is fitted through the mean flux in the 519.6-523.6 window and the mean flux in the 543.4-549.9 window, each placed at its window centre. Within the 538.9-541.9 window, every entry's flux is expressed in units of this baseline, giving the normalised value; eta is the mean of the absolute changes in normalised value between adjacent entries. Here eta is 0.0077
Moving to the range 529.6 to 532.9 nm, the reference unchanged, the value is 0.0160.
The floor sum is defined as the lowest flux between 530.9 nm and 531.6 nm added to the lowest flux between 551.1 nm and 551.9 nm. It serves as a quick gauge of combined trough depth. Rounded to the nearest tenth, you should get 41.6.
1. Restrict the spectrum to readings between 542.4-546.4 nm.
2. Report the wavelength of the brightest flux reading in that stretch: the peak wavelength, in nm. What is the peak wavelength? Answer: 546.25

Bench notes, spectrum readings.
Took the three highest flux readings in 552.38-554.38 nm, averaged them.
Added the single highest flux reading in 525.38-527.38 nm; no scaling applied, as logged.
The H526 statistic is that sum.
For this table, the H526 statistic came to 41.2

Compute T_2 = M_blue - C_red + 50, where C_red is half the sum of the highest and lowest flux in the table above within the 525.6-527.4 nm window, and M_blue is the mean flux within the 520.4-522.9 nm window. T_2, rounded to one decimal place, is 50.9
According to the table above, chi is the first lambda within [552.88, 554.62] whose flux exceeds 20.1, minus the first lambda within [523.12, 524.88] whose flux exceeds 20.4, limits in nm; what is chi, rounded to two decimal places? 29.25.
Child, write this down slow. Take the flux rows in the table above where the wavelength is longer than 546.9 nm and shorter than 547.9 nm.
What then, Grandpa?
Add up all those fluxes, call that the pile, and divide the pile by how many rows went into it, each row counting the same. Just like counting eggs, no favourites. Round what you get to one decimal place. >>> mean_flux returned 20.5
